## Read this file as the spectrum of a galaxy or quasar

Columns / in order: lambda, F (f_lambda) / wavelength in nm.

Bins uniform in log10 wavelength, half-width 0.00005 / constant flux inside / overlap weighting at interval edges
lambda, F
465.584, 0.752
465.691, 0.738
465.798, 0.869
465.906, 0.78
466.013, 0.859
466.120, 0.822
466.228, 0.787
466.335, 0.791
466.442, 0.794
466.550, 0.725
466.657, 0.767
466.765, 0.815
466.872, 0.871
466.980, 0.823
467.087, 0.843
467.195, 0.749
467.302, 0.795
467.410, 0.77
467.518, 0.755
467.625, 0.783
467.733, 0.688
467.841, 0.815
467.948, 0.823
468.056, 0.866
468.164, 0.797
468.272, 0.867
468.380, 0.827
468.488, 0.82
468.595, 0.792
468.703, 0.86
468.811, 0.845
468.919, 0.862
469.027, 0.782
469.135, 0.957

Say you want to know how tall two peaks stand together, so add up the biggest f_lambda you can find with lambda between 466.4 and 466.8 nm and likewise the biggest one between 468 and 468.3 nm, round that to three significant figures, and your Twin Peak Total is 1.68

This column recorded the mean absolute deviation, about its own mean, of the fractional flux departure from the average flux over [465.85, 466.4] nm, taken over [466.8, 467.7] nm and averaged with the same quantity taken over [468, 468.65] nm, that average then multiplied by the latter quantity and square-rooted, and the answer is 0.0345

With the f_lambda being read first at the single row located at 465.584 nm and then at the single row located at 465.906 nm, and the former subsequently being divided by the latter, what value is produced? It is 0.96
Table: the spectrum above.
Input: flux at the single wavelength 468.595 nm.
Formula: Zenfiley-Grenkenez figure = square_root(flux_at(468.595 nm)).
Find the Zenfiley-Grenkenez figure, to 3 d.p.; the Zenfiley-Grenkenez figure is 0.890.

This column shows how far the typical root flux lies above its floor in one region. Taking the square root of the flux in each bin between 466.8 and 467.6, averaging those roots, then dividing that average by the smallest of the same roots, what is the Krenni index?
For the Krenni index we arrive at 1.034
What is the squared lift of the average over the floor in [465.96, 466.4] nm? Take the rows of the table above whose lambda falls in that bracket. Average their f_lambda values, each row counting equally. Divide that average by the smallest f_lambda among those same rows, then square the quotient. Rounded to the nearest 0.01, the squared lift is 1.07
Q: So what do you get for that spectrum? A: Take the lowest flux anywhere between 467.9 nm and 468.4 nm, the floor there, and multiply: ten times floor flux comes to 8.0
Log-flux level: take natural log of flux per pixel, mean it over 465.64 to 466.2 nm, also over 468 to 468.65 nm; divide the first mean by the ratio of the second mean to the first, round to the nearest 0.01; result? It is -0.23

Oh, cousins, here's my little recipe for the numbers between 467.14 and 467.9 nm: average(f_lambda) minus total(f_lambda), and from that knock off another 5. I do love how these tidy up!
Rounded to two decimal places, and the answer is -9.59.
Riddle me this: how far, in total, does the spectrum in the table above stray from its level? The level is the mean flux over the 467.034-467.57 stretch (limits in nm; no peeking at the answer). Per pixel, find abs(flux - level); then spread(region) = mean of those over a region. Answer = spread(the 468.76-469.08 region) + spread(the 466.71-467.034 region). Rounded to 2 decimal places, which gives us 0.10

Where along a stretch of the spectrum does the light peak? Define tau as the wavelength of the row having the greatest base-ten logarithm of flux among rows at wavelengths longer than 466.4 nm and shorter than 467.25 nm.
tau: 466.872 nm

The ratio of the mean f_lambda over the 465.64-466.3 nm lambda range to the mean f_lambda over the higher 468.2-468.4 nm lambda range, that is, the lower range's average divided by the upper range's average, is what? 0.96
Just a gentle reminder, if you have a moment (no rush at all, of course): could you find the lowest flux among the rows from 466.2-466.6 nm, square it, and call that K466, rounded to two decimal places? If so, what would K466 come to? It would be 0.53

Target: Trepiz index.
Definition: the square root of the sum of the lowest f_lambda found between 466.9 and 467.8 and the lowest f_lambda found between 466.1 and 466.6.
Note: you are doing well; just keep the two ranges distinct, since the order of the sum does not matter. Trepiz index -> 1.19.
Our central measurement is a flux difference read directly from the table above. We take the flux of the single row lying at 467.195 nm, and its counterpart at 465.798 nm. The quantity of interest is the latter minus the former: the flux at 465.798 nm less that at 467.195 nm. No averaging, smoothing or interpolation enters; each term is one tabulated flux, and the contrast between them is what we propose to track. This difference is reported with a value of 0.12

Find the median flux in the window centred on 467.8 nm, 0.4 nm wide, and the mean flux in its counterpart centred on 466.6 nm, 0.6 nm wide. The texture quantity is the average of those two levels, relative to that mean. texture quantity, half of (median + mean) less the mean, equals 0.00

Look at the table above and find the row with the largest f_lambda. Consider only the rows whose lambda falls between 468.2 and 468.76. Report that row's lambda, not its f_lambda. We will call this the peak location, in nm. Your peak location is 468.272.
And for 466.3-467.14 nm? 466.872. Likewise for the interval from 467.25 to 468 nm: 467.948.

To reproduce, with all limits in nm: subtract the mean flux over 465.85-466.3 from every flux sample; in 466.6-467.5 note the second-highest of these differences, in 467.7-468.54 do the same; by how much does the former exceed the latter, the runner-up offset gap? -0.023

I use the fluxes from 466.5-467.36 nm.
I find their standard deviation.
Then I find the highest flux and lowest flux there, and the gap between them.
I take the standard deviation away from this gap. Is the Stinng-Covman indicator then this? 0.10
